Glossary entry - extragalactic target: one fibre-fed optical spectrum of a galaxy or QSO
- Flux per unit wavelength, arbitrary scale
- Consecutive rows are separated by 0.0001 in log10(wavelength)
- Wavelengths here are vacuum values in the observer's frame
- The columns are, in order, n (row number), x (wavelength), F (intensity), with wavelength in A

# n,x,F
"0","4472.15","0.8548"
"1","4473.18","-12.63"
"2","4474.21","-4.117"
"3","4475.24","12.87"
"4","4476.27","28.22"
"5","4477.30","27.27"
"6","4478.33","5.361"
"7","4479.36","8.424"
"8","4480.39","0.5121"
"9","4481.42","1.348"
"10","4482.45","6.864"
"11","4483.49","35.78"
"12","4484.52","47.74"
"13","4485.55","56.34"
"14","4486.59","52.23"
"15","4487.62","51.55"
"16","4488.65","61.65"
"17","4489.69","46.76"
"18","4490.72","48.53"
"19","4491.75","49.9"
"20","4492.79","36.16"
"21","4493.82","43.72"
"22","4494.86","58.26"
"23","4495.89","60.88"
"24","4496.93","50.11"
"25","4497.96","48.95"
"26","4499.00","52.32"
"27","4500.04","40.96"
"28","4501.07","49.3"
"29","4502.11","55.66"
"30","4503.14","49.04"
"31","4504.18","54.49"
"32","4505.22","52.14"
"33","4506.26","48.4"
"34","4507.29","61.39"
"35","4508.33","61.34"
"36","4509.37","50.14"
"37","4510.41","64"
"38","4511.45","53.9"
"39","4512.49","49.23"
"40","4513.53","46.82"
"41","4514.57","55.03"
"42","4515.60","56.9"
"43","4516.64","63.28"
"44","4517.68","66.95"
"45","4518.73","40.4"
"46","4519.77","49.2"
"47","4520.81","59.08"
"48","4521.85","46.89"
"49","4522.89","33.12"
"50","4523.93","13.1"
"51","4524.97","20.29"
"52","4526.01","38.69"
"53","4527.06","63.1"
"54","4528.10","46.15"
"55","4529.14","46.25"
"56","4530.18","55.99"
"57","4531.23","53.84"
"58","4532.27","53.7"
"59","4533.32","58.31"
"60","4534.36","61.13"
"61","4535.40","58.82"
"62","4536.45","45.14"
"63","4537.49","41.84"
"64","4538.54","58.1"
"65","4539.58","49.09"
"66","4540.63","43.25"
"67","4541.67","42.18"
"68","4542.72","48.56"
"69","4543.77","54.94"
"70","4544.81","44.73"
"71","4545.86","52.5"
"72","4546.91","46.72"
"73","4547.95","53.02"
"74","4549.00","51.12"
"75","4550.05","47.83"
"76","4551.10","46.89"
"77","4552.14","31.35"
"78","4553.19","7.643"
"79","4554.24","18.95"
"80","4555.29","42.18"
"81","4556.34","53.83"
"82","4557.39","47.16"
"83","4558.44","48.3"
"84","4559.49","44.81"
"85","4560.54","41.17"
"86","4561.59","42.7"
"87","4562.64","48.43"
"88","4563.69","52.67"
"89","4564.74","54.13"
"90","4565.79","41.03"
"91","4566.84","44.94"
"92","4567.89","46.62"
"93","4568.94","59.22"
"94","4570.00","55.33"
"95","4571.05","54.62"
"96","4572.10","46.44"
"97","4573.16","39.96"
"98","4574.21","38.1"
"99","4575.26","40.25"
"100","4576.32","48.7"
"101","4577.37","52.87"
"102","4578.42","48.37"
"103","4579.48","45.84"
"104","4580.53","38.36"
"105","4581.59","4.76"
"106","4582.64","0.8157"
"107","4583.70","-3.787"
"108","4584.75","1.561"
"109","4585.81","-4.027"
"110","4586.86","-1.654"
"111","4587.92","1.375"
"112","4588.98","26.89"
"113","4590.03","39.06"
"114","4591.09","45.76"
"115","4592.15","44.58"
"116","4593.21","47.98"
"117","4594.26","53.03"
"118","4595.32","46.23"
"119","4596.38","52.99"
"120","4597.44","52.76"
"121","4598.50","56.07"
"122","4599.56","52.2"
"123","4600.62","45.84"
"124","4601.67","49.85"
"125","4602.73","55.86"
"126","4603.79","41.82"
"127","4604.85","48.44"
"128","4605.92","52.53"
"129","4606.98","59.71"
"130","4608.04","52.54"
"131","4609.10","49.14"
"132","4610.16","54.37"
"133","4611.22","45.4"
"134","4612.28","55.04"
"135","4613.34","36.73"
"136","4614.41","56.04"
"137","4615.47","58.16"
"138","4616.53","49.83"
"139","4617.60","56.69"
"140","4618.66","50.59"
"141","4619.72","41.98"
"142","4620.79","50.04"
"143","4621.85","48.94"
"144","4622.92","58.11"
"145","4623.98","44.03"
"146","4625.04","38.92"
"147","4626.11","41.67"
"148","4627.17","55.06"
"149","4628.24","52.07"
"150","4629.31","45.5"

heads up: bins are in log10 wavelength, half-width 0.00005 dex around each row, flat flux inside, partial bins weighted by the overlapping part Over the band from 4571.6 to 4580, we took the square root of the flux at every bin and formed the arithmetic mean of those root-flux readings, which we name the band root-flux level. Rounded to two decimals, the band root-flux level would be 6.70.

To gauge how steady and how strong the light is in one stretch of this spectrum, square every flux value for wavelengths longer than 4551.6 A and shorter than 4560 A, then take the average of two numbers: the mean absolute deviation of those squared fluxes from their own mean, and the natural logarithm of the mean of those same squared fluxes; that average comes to 421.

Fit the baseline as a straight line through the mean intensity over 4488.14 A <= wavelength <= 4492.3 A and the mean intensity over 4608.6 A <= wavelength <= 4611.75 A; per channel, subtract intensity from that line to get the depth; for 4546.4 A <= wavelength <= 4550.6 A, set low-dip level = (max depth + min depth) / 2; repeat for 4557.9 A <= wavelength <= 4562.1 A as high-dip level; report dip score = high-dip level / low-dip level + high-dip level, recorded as 13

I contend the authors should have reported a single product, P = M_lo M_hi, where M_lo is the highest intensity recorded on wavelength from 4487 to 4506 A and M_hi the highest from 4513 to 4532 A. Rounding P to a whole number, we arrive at 4127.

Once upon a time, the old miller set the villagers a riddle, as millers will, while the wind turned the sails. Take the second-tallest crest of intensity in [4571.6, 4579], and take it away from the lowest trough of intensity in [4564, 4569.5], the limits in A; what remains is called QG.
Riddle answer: -8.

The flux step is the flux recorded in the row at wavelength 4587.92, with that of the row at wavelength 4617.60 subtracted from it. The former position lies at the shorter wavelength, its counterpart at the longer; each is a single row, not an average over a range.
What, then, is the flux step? -55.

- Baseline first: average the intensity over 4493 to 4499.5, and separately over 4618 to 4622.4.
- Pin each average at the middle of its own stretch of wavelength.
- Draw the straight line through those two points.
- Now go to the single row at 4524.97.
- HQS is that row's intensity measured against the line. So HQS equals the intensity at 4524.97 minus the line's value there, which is -31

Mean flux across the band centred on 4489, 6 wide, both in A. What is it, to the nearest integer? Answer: 52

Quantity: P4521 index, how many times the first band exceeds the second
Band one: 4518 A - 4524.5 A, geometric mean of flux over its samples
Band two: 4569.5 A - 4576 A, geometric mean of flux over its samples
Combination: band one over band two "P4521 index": 0.81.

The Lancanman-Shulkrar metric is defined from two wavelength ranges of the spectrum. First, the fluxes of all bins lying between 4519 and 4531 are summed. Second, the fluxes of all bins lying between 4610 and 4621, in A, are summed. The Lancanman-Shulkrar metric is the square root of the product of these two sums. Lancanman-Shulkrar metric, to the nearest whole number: 512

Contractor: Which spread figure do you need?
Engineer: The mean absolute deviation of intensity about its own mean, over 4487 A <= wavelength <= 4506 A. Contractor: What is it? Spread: 5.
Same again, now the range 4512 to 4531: 10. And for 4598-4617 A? 5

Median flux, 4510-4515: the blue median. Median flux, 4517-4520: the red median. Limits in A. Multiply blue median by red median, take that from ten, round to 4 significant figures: -2642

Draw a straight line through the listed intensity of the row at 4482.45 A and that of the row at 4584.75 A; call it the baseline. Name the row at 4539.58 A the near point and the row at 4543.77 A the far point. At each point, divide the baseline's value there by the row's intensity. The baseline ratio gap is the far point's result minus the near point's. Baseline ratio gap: -0.012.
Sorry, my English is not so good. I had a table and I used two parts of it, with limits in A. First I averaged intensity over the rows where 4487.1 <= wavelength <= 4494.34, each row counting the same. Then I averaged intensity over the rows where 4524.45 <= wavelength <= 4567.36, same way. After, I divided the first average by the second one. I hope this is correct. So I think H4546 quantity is 1.04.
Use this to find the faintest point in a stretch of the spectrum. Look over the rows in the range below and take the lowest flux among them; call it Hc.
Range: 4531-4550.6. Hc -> 41.84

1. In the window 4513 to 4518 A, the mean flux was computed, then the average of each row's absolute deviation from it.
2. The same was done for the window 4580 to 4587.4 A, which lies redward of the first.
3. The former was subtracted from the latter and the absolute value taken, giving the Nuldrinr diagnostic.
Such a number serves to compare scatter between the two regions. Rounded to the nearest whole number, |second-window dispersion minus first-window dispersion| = 4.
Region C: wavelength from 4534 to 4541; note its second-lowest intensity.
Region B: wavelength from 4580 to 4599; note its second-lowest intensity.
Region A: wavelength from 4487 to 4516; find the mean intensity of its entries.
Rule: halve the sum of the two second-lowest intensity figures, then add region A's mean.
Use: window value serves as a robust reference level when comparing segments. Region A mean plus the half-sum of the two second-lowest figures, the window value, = 72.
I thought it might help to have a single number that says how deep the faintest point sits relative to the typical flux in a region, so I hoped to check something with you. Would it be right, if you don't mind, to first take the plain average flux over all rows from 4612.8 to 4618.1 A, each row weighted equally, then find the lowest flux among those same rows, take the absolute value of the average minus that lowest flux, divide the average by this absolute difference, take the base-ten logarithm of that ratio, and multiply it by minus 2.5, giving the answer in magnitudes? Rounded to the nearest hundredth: -1.36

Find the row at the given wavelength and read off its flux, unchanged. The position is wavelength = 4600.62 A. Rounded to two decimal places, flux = 45.84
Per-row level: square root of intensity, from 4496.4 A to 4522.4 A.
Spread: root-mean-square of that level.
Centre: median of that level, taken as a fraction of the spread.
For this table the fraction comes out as 0.99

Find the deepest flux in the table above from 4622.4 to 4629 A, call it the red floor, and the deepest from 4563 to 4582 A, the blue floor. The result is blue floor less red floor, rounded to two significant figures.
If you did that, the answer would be -34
